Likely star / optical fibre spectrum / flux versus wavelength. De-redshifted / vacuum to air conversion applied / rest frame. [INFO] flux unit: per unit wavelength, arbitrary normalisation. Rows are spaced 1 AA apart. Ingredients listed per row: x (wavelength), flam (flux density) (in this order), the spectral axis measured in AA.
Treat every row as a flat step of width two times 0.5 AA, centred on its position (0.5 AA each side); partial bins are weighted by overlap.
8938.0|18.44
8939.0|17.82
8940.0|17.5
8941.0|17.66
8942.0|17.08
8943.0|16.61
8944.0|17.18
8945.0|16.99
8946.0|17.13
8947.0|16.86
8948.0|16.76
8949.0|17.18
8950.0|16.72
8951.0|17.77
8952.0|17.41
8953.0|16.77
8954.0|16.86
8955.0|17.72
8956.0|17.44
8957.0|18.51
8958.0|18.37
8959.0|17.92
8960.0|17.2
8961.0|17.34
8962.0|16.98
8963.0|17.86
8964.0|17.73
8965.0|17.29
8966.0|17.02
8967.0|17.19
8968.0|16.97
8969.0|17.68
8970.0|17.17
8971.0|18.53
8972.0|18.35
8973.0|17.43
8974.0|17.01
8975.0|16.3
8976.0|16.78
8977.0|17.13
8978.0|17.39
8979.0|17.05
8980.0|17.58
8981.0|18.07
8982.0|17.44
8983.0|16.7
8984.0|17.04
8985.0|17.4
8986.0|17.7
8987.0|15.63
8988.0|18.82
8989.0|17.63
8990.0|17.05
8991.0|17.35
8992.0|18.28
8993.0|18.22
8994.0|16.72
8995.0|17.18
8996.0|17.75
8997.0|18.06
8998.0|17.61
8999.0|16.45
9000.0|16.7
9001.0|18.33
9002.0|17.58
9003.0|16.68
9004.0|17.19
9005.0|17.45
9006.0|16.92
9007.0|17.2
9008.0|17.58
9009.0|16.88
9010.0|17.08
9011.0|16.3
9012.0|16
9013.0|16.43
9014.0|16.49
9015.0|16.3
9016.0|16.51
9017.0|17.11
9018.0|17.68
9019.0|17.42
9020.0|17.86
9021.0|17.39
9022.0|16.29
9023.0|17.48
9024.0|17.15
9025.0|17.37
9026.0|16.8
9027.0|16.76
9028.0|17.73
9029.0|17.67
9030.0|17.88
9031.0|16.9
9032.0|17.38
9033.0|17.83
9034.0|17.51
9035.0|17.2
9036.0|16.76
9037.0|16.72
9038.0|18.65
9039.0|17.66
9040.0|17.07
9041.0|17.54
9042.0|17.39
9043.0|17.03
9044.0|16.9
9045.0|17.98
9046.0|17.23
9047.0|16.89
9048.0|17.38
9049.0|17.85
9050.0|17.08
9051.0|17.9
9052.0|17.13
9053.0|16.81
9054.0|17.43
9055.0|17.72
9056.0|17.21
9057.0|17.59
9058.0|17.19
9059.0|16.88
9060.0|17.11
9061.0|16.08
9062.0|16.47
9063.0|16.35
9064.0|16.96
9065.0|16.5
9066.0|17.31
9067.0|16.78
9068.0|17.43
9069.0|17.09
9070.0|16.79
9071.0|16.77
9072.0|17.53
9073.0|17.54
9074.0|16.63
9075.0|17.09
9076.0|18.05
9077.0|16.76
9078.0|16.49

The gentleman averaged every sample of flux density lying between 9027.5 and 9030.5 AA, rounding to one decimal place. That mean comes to 17.8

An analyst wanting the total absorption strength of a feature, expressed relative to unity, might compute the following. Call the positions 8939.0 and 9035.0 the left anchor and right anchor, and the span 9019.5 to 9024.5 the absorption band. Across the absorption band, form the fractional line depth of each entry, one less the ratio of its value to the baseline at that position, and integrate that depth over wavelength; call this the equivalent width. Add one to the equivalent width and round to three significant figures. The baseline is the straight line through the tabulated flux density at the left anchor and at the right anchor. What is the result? 1.01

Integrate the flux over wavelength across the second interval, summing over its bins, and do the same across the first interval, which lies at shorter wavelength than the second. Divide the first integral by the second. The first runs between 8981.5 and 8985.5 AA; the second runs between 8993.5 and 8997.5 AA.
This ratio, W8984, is 0.98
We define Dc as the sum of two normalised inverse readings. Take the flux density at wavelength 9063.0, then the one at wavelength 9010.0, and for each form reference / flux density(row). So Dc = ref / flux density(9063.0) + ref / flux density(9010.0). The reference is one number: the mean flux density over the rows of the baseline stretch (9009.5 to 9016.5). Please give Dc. 1.97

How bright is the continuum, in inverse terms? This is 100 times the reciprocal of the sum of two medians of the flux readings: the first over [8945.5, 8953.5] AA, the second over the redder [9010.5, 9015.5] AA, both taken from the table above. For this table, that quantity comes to 3.00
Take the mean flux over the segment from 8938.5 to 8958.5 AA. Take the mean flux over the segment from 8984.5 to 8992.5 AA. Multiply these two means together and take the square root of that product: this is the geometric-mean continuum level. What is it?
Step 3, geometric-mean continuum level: 17.4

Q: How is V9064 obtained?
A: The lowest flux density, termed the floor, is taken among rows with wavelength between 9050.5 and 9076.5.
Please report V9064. 16.08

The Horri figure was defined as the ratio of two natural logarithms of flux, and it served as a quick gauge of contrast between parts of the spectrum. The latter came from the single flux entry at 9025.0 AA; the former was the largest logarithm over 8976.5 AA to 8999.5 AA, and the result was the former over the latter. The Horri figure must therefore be 1.03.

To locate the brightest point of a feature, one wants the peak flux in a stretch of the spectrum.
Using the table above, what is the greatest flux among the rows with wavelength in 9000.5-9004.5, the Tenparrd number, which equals 18.33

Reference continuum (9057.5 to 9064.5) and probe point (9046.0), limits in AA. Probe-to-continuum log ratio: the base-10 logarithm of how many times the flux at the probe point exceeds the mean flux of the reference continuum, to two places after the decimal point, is 0.01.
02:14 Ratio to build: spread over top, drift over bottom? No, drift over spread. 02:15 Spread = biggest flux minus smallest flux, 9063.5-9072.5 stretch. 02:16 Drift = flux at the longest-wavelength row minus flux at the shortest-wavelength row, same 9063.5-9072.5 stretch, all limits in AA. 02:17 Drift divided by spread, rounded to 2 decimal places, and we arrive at 0.55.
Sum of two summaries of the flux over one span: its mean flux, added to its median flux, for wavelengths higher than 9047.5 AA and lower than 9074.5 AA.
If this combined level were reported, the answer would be 34.2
